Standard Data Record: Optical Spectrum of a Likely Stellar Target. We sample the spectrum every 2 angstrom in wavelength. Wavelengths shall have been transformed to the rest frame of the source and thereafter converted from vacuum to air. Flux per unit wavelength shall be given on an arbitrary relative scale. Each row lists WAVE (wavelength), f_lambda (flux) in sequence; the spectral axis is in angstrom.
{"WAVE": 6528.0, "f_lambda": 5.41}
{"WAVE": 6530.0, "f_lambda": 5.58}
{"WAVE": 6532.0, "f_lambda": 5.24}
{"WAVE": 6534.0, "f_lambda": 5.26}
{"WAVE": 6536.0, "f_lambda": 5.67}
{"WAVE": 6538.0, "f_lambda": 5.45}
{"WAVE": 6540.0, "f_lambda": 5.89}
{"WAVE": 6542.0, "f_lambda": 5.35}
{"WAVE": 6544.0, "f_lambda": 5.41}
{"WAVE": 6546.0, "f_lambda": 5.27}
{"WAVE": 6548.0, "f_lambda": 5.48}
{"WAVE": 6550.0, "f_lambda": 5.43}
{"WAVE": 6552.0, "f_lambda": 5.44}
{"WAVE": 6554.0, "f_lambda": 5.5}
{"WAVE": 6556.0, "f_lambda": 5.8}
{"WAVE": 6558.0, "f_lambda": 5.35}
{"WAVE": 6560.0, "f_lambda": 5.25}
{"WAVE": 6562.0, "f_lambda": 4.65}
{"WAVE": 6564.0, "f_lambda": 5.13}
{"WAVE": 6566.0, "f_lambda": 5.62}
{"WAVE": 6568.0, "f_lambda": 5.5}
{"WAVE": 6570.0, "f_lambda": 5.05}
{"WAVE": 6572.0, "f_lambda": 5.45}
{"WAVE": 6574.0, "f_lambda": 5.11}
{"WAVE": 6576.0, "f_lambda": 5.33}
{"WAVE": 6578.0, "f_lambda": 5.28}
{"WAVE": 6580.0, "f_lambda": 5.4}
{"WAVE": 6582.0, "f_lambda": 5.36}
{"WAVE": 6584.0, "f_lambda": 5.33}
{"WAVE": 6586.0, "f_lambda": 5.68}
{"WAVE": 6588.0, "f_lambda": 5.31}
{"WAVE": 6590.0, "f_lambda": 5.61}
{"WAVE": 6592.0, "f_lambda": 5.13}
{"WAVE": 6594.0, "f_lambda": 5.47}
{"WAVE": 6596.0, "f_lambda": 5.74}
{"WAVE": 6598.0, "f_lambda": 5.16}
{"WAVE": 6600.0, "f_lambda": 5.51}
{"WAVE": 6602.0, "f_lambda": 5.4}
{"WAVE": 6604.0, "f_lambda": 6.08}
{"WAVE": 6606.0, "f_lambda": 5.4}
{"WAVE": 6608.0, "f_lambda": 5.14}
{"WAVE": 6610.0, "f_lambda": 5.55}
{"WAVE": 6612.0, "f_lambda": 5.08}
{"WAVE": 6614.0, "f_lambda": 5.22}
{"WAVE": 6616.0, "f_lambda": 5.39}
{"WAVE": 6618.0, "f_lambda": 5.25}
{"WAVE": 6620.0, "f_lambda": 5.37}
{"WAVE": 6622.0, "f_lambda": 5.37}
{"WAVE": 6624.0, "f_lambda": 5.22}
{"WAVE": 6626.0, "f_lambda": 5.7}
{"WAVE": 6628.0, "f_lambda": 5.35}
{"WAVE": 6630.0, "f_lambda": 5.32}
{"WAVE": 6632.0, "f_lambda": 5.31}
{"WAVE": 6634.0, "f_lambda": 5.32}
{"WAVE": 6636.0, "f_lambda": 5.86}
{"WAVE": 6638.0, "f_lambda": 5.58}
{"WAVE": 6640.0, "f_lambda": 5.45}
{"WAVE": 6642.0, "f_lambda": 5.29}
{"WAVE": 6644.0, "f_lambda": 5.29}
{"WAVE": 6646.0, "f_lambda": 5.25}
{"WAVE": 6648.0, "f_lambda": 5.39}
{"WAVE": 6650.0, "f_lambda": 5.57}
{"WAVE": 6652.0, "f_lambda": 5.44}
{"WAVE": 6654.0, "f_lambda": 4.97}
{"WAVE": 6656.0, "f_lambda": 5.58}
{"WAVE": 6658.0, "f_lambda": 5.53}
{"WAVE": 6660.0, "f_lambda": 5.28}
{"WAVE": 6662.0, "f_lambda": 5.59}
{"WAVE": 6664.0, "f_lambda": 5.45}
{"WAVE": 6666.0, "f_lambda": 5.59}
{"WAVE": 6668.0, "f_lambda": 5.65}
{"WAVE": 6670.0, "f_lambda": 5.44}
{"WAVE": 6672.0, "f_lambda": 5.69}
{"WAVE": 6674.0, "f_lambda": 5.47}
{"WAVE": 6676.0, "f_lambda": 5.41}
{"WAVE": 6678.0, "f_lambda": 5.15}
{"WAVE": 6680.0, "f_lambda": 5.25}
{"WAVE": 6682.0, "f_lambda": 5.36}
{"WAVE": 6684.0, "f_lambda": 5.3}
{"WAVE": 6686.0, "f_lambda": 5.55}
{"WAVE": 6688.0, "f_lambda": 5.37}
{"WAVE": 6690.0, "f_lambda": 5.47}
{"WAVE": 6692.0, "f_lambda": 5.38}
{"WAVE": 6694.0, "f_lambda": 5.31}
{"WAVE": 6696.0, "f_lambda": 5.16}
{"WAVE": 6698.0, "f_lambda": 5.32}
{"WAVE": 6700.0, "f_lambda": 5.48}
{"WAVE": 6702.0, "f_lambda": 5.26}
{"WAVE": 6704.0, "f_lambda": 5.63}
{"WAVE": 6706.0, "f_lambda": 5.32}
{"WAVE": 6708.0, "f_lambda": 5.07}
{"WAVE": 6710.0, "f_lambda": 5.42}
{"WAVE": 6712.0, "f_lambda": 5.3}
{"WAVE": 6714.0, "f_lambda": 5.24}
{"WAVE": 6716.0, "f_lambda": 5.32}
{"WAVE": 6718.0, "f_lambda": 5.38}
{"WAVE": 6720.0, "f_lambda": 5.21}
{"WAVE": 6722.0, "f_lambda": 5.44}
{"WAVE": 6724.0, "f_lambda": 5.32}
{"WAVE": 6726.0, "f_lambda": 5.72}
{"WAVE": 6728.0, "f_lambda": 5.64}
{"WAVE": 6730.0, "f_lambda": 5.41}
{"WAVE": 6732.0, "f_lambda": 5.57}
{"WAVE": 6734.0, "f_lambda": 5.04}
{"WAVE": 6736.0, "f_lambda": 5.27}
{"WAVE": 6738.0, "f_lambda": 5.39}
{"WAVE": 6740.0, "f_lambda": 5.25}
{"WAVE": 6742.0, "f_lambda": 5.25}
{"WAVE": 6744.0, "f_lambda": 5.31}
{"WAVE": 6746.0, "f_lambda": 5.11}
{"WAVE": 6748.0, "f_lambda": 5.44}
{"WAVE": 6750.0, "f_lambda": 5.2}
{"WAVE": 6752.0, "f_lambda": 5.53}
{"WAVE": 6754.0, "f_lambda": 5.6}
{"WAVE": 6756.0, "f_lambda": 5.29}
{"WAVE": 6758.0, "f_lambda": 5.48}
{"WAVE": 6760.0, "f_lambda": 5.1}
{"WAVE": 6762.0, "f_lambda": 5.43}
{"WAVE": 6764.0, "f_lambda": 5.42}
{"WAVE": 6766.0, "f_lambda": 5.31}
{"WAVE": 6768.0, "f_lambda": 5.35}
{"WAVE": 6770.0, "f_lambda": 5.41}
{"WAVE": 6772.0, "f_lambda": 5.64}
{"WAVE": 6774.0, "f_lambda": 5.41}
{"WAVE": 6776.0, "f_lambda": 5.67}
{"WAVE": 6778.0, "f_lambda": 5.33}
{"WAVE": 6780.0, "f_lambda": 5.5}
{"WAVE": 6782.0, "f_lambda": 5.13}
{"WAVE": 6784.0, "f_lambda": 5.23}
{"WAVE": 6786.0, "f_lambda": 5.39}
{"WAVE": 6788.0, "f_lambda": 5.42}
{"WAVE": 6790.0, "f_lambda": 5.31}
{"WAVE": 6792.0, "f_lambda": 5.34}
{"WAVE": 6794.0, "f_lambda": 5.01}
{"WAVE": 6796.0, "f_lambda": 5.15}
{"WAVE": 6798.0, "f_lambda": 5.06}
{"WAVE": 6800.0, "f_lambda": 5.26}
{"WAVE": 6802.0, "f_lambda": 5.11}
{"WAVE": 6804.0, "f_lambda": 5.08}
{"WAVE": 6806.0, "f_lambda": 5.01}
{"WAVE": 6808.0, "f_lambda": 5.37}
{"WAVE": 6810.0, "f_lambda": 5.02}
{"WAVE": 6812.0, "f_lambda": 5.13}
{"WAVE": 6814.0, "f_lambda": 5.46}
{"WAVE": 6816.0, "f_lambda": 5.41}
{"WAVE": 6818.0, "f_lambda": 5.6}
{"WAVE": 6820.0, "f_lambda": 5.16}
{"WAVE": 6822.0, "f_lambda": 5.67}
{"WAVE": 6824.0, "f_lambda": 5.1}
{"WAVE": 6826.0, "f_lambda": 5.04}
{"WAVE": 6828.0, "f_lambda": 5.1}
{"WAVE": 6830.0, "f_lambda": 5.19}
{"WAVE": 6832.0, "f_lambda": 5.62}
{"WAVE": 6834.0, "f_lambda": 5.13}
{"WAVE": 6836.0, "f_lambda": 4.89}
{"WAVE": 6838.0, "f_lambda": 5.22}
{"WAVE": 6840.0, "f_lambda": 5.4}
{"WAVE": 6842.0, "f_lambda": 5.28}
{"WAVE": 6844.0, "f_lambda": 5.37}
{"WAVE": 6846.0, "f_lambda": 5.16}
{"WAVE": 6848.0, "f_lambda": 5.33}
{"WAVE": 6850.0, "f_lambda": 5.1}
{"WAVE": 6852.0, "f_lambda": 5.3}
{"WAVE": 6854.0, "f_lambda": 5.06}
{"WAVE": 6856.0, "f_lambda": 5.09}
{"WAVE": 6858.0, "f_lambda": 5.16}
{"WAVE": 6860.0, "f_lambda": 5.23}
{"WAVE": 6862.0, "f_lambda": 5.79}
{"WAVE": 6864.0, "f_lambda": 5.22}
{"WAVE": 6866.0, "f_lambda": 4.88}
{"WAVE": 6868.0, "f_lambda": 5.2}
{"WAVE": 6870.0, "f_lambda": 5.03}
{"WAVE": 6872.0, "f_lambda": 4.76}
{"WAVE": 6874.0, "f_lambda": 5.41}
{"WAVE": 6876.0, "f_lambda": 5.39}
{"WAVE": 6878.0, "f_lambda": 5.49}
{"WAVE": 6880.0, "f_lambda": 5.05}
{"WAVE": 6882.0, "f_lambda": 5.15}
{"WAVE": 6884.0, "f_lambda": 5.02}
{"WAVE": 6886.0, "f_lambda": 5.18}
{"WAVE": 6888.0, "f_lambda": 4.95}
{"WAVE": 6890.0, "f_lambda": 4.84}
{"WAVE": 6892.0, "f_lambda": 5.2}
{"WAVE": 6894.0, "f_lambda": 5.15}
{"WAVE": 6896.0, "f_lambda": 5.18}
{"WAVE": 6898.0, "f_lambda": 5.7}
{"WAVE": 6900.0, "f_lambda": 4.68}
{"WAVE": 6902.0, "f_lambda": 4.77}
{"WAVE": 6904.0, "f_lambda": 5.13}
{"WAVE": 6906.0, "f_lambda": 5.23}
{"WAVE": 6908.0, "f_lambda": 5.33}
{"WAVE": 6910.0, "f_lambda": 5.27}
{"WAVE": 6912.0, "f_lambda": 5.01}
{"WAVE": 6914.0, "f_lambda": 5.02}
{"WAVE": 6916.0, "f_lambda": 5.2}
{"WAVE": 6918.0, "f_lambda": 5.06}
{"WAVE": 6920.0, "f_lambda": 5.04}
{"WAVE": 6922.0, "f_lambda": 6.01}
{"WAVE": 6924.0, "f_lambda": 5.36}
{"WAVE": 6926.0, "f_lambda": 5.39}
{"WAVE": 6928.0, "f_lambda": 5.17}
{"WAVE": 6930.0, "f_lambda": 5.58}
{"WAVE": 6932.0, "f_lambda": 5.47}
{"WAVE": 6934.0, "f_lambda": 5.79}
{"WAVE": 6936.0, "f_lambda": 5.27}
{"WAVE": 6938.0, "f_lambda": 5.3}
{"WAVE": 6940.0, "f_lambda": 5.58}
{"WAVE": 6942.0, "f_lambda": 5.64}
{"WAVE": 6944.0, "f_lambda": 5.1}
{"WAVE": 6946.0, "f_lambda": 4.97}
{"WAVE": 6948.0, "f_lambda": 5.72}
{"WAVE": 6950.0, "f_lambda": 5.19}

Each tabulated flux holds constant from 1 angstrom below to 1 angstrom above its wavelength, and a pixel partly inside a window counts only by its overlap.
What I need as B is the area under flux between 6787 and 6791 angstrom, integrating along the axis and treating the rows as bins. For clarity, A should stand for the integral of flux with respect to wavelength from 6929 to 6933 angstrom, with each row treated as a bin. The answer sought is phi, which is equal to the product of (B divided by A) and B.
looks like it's 21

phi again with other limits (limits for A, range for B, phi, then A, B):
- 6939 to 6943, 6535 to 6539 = 22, 22.4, 22.24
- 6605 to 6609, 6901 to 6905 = 19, 21.1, 19.80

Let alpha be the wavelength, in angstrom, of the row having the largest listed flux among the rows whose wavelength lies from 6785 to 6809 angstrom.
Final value 6788.0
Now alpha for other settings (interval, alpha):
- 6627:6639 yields 6636.0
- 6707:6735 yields 6726.0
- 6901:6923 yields 6922.0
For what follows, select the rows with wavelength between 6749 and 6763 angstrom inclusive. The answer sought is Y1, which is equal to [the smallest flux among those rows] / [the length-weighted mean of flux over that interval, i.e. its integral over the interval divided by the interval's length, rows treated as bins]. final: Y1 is 0.949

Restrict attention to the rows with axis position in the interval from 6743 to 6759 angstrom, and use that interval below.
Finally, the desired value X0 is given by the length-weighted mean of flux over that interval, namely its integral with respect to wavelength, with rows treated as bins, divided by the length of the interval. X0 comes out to 5.37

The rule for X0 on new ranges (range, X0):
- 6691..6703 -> 5.32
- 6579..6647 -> 5.41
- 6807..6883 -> 5.24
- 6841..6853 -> 5.26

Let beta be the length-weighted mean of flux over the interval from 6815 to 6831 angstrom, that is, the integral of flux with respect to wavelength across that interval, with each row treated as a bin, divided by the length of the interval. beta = 5.28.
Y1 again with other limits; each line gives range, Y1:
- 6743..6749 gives 0.967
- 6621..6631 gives 0.968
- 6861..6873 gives 0.925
